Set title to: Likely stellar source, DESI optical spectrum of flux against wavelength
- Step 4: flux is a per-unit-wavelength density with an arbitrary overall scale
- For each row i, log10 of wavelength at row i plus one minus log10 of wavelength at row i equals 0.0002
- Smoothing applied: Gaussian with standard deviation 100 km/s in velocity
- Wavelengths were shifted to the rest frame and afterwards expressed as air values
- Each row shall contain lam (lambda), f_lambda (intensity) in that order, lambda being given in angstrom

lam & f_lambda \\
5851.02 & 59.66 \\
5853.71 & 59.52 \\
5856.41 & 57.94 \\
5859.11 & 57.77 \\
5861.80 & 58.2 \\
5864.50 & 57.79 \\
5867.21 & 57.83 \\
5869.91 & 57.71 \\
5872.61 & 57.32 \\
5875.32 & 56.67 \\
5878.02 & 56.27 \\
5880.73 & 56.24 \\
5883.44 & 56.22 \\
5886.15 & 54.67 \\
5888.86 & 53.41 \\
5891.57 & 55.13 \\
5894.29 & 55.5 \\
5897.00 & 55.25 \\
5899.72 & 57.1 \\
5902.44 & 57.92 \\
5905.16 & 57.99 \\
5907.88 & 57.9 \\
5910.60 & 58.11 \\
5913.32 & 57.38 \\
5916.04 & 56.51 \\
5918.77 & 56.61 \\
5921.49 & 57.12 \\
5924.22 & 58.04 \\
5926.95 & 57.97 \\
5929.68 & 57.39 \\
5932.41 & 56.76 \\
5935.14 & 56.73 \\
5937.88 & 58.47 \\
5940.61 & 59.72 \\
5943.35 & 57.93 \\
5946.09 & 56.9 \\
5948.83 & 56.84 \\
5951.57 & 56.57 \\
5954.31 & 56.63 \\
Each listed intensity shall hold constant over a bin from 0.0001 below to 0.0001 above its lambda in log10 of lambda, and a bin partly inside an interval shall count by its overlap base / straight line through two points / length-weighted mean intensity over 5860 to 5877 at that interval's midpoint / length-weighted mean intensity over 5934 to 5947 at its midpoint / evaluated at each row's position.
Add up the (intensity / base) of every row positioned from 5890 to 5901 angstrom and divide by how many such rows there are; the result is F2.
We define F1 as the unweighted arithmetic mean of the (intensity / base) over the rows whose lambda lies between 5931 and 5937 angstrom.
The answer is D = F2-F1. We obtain -0.014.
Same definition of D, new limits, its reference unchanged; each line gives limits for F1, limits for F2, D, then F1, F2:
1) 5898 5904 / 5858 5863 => 0.012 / 0.996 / 1.01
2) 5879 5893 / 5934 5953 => 0.037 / 0.956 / 0.99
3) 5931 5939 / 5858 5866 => 0.017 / 0.989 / 1.01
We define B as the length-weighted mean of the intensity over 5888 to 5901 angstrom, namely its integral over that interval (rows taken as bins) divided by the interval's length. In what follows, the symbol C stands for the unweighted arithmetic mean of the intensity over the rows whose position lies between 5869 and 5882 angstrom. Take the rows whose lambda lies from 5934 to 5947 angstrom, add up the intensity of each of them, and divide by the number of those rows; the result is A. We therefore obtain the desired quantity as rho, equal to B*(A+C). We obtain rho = 6351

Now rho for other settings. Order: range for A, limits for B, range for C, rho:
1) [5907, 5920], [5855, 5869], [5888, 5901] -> 6518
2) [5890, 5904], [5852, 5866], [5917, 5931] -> 6620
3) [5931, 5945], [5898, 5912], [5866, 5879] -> 6643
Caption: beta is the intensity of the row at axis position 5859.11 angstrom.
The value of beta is 57.77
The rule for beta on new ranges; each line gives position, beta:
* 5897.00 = 55.25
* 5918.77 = 56.61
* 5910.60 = 58.11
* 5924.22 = 58.04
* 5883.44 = 56.22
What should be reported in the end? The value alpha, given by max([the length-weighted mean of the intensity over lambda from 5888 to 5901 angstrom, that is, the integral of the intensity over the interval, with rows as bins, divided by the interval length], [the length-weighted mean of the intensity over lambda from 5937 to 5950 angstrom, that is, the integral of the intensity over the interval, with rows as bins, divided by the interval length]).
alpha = 58.0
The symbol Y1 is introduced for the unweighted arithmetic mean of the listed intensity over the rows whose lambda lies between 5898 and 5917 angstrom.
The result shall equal 57.6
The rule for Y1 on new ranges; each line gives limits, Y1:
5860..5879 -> 57.4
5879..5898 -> 55.2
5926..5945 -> 57.9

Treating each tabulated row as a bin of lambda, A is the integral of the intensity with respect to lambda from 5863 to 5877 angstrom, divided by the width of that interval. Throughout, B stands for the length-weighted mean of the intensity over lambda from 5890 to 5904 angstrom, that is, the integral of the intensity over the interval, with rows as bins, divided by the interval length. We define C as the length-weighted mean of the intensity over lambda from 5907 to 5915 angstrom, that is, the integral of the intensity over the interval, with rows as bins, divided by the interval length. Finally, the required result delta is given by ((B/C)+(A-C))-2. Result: -1.4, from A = 57.4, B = 56.1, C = 57.8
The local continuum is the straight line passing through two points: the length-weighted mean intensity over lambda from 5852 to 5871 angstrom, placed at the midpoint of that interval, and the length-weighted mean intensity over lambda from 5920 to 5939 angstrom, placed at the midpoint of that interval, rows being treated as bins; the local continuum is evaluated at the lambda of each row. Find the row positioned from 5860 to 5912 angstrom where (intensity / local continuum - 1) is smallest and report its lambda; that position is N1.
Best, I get 5888.86 angstrom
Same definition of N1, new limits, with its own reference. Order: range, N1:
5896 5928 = 5897.00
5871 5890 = 5888.86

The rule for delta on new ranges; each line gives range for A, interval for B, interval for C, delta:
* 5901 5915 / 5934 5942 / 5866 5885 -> 0.0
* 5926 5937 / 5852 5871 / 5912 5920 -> -0.6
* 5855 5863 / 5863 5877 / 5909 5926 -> -0.3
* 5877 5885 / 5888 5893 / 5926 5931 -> -2.5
